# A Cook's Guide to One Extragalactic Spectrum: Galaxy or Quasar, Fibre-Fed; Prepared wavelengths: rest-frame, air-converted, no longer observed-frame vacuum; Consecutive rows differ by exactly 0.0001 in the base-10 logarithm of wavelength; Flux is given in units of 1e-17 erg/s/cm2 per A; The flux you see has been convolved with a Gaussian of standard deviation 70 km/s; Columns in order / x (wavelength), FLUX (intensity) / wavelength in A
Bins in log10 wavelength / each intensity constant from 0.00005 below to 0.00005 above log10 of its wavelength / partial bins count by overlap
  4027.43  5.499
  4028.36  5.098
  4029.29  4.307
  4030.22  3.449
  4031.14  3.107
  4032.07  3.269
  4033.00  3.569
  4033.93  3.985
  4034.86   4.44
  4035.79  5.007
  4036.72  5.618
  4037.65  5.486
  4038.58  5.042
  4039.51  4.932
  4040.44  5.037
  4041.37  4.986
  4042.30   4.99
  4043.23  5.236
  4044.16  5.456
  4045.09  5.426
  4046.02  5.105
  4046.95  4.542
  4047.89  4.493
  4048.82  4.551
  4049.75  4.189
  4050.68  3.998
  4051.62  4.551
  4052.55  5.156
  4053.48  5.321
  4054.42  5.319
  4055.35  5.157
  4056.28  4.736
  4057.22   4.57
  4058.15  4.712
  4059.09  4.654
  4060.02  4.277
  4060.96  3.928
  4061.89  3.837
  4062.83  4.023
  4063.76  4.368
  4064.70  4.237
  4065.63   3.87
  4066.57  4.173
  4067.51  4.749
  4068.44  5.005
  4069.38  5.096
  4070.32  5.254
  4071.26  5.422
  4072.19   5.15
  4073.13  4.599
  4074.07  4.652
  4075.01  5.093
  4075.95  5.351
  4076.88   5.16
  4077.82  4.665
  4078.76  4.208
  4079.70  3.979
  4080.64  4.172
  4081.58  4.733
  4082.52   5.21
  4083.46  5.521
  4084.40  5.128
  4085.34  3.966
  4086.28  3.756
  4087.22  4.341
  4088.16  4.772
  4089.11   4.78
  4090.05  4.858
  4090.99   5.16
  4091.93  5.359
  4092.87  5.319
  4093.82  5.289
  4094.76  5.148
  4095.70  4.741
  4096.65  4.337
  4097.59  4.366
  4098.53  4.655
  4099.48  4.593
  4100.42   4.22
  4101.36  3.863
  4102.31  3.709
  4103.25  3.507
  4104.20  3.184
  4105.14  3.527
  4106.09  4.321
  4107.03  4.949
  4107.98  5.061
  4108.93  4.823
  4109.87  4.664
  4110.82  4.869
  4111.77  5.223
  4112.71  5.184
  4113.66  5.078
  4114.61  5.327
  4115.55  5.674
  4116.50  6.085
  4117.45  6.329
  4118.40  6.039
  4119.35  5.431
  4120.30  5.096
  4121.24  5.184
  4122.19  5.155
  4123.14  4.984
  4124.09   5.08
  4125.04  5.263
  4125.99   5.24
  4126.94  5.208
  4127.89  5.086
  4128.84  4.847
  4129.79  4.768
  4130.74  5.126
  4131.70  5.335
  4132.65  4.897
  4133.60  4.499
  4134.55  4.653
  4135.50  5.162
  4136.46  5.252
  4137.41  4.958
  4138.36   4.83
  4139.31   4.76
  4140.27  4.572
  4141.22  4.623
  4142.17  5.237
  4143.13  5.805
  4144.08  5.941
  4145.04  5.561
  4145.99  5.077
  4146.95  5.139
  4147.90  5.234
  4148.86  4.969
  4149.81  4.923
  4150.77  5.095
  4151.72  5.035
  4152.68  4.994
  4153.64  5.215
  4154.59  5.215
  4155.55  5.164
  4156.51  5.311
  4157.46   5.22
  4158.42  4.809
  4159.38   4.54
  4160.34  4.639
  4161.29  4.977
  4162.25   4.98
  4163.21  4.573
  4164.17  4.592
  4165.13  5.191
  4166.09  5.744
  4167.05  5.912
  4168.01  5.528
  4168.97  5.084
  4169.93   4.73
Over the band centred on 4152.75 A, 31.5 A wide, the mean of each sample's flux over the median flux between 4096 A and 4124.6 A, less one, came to 0.03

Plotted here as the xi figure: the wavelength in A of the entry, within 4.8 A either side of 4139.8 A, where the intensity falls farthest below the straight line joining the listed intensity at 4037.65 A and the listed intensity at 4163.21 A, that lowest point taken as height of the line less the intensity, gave 4140.27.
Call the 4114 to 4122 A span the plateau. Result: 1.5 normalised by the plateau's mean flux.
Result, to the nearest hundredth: 0.27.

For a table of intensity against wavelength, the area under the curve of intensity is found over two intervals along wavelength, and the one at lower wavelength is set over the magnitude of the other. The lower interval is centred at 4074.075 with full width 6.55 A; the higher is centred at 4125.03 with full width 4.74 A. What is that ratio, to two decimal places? 1.36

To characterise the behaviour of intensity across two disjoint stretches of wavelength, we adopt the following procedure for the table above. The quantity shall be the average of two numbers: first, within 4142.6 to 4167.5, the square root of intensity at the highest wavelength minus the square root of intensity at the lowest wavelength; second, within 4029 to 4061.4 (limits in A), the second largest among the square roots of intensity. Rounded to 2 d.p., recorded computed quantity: 1.18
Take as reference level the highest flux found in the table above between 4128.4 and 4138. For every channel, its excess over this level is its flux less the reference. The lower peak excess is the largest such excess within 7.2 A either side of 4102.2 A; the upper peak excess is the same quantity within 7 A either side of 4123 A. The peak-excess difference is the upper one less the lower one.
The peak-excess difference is 1.3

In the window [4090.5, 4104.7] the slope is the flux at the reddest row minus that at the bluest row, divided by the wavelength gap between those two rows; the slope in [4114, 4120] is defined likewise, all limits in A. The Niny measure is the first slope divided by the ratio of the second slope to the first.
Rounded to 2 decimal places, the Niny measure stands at 1.02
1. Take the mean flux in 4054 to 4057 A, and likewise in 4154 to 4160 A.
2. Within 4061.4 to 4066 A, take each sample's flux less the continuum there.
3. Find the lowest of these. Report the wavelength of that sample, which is 4061.89 A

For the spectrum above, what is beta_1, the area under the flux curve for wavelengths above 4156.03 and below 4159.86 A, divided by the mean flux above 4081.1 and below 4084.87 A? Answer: 3.70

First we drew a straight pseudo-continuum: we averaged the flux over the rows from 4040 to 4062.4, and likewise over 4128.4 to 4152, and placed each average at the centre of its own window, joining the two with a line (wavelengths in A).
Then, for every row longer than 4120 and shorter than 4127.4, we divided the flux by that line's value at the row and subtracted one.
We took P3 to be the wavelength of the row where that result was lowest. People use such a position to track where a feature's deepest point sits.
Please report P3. 4123.14 A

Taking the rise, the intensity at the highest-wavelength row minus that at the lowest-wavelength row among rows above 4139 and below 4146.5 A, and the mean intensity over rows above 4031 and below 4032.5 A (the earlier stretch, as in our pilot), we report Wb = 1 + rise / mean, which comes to 1.10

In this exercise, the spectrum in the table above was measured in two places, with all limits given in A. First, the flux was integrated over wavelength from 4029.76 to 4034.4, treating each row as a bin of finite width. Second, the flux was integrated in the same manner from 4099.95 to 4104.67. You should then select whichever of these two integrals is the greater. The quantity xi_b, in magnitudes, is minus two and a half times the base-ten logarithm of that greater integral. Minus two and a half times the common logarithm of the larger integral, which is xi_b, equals -3.11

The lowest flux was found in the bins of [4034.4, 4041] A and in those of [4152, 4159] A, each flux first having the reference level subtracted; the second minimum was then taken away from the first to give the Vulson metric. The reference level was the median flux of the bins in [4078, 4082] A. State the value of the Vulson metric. -0.37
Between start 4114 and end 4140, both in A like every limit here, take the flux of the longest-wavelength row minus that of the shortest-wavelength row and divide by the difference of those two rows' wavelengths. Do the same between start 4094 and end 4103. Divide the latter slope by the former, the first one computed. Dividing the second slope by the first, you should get 8.3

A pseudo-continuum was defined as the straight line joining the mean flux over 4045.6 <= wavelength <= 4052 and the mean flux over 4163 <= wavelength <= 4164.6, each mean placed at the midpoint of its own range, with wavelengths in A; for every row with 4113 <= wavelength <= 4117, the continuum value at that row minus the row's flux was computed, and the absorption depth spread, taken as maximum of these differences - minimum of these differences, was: 1.0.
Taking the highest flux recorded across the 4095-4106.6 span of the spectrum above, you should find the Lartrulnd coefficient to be 4.741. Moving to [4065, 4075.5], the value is 5.422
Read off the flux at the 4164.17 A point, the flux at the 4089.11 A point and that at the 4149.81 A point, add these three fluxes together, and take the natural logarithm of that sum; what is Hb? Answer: 2.66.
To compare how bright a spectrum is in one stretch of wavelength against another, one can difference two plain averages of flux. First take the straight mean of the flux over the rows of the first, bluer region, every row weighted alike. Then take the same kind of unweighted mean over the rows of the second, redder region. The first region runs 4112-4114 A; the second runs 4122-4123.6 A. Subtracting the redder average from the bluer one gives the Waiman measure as 0.1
